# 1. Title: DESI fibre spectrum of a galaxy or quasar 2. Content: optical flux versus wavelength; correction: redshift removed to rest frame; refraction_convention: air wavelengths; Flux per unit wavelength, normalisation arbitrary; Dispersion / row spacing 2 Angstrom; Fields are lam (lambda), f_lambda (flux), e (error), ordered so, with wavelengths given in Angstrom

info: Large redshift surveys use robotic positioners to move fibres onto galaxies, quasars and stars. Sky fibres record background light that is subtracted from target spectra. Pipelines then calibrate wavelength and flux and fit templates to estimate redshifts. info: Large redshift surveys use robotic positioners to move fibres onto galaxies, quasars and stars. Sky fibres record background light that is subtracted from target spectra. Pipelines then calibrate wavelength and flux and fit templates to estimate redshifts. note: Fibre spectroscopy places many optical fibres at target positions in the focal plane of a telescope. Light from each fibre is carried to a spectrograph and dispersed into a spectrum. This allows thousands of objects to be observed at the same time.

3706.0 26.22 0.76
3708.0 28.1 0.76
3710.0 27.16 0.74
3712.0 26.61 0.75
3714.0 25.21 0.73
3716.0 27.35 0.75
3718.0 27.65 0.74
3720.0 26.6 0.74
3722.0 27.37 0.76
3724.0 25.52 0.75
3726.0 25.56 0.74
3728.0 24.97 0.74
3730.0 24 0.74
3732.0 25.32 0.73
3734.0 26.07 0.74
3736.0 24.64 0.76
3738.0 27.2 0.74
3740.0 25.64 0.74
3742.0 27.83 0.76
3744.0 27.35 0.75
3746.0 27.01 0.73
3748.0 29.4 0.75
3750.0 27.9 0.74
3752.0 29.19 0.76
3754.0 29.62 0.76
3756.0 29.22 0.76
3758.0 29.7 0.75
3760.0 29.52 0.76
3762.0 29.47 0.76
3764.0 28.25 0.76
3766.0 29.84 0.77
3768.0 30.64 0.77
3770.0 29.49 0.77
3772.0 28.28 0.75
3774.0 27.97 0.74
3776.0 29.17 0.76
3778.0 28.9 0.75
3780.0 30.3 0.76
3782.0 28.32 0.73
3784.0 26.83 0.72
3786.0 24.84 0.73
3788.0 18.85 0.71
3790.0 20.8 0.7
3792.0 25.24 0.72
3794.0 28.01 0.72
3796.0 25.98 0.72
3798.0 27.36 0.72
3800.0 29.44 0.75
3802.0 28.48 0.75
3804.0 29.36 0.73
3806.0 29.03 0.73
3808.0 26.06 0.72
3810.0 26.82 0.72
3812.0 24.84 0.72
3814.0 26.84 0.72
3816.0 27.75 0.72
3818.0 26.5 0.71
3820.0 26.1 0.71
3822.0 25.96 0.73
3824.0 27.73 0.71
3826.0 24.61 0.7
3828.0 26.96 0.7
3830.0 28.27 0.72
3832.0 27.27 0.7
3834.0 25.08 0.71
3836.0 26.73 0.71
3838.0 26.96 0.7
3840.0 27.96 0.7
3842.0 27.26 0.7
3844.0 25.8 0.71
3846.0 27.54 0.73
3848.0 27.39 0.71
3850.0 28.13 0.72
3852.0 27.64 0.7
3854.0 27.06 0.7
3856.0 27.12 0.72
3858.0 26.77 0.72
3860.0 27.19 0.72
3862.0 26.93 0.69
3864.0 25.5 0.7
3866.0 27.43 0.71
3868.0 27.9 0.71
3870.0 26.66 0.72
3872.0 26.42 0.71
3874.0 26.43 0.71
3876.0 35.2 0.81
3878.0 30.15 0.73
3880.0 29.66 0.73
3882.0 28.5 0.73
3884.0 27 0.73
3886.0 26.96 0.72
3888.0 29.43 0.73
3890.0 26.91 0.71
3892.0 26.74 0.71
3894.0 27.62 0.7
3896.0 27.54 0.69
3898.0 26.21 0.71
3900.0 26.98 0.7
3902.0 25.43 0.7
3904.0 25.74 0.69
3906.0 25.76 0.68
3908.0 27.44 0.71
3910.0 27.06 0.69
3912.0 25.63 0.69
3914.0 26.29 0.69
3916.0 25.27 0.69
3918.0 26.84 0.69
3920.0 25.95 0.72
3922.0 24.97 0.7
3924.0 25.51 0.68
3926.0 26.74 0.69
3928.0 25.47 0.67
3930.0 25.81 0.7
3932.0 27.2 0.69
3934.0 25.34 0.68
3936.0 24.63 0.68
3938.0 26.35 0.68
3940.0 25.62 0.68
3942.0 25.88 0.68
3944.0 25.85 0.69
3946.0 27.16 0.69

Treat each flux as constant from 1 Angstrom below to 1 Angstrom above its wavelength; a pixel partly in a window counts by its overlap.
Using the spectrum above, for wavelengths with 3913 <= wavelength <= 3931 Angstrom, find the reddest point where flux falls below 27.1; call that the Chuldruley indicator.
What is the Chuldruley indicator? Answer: 3930.0 Angstrom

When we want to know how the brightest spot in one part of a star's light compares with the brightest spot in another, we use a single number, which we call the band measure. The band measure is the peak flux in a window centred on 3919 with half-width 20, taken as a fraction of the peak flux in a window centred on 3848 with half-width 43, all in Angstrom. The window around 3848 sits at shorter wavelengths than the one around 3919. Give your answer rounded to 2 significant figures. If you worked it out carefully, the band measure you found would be 0.78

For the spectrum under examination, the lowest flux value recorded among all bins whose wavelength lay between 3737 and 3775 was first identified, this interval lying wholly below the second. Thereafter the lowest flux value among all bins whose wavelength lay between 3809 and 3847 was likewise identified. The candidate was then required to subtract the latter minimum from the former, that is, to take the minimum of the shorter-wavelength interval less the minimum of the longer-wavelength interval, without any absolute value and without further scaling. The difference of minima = 1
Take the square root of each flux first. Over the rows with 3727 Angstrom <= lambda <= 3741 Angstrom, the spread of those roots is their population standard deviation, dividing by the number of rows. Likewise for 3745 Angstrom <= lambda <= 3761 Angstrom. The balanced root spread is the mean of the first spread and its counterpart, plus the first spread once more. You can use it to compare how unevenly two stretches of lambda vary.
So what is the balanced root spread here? 0.19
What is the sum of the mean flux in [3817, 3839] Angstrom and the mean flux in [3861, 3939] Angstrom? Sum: 53.5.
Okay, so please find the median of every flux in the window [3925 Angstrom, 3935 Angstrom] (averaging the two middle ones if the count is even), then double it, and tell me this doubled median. 51.6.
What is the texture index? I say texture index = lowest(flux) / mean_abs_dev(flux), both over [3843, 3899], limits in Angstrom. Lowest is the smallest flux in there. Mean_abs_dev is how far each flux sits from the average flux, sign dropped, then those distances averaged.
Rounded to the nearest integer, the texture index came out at 23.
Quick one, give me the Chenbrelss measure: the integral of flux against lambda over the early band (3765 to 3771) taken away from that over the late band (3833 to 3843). 88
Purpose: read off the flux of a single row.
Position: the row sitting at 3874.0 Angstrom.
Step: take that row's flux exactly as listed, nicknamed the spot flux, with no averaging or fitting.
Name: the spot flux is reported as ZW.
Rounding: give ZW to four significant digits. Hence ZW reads 26.43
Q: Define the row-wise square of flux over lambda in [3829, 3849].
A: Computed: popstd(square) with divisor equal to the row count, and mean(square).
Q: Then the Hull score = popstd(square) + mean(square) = 780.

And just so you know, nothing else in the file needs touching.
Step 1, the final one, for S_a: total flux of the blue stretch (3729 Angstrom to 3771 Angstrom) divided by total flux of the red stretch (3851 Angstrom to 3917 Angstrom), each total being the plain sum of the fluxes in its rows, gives 0.7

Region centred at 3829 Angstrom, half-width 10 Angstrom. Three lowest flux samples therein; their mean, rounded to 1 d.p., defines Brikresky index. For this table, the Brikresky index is 25.2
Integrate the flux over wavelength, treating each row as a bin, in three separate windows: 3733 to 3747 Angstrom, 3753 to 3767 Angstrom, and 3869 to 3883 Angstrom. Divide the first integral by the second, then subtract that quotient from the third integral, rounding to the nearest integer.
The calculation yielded 405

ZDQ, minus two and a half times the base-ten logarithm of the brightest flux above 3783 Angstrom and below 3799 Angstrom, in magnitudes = -3.62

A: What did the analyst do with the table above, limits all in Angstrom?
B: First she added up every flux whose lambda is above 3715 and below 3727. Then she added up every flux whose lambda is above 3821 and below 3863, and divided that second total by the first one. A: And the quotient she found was 3.5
